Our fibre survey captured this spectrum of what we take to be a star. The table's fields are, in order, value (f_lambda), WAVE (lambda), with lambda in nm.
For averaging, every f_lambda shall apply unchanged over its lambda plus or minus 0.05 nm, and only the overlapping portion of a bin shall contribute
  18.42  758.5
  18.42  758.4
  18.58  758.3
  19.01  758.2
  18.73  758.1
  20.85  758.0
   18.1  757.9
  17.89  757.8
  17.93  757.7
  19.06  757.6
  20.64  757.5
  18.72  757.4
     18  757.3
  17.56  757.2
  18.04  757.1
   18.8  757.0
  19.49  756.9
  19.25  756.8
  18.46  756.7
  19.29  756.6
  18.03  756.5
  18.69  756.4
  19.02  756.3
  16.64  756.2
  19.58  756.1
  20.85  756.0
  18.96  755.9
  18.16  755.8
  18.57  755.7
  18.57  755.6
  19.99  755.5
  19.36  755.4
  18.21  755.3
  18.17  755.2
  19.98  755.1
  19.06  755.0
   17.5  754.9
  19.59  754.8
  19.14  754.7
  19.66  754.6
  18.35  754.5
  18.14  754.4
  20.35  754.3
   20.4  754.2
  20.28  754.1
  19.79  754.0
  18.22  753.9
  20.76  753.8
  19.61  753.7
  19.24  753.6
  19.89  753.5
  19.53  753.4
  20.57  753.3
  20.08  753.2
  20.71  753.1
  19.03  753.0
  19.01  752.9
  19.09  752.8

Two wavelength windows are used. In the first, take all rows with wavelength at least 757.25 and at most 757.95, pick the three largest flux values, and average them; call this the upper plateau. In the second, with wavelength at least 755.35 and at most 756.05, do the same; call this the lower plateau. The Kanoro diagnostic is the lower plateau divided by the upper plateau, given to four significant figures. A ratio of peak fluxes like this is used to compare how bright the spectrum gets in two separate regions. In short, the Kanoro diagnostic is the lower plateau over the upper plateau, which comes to 1.030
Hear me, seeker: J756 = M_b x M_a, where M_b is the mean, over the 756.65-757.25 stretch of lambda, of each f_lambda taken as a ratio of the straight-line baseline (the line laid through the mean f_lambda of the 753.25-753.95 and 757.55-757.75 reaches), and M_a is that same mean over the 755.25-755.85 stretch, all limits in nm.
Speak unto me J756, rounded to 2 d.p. 0.98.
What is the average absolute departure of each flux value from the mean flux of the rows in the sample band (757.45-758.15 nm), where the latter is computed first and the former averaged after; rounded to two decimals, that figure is 0.99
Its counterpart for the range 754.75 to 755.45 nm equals 0.75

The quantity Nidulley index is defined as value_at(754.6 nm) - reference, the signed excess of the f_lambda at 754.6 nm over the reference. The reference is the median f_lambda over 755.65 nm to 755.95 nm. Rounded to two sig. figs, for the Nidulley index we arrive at 1.1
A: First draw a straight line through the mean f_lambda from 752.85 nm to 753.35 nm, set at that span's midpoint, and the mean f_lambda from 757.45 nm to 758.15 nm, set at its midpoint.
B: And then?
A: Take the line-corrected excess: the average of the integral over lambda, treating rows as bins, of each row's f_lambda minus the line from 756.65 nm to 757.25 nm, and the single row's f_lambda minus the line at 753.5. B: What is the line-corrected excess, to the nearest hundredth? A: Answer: -0.13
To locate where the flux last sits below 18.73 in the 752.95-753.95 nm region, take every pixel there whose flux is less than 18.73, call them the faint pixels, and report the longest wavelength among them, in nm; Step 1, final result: 753.9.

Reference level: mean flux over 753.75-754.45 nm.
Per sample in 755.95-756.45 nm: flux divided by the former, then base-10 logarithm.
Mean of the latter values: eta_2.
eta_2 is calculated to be -0.018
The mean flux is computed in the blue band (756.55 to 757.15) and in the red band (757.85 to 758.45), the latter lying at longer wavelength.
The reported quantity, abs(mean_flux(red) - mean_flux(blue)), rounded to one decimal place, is 0.1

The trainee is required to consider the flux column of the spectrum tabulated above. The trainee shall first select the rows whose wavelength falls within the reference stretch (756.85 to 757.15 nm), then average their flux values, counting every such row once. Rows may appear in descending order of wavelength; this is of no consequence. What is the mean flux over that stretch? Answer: 18.8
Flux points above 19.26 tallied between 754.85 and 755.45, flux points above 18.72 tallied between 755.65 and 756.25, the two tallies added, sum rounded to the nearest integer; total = 5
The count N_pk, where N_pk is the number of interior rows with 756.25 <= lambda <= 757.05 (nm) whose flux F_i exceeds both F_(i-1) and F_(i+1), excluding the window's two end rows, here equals 2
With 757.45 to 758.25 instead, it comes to 1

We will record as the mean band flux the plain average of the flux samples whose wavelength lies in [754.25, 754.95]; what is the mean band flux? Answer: 18.96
